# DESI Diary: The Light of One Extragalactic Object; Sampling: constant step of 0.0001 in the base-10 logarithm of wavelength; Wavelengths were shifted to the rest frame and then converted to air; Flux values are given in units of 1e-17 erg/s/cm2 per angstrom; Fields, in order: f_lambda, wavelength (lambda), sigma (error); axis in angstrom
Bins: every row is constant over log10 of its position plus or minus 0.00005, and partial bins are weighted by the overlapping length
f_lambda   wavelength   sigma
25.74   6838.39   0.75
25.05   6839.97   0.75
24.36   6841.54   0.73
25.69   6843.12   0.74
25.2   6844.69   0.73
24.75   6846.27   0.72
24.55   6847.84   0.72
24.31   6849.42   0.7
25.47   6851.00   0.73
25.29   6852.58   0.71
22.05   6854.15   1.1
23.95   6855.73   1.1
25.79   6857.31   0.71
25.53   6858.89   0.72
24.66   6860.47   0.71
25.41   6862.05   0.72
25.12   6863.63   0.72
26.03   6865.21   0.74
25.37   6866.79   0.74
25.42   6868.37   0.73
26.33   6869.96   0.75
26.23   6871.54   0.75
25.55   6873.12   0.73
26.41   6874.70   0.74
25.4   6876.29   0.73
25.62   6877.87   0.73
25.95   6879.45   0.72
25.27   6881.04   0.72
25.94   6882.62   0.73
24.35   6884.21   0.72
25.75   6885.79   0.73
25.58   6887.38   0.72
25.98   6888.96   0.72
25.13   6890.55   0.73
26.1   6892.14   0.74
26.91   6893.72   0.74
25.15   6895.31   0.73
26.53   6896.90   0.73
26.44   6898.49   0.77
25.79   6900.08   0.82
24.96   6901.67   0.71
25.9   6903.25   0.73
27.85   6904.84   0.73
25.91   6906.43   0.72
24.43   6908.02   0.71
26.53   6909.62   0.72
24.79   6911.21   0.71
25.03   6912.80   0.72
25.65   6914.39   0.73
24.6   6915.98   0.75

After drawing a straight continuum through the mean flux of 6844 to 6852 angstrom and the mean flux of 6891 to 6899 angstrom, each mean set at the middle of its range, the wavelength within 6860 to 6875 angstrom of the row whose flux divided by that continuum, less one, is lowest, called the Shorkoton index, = 6860.47 angstrom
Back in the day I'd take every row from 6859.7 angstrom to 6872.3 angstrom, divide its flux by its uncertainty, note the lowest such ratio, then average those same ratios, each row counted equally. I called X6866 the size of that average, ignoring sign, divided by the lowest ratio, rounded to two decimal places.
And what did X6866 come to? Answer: 1.02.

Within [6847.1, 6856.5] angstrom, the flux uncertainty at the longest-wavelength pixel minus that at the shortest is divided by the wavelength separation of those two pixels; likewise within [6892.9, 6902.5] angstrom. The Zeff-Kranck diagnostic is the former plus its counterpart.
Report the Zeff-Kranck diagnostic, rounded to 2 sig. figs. 0.044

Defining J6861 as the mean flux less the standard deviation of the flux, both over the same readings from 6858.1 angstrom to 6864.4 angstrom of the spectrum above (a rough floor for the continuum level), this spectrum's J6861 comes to 24.8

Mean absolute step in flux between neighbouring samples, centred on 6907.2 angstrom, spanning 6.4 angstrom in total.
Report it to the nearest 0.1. 1.8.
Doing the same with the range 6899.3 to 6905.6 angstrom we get 1.2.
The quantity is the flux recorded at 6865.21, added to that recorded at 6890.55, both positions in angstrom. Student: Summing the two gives 51.2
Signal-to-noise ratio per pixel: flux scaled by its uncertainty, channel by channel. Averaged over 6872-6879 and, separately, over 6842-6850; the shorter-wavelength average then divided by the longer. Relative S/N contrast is 0.98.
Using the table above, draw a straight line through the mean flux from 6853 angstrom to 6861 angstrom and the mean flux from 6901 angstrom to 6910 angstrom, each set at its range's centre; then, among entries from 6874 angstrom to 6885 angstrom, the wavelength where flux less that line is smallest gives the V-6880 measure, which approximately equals 6884.21 angstrom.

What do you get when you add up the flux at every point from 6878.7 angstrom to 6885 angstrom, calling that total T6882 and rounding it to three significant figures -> 102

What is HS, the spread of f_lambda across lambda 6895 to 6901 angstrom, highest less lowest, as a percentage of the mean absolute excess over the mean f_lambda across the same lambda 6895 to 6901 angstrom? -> 272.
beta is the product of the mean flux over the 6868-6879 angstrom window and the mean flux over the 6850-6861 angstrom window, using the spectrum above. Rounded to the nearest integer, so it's 638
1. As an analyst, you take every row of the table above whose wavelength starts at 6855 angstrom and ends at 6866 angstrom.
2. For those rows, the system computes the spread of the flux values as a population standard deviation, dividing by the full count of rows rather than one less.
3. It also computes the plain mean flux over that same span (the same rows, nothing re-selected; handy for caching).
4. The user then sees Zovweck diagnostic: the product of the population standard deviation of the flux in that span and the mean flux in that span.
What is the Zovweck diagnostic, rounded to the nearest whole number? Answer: 17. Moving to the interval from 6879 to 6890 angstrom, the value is 14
